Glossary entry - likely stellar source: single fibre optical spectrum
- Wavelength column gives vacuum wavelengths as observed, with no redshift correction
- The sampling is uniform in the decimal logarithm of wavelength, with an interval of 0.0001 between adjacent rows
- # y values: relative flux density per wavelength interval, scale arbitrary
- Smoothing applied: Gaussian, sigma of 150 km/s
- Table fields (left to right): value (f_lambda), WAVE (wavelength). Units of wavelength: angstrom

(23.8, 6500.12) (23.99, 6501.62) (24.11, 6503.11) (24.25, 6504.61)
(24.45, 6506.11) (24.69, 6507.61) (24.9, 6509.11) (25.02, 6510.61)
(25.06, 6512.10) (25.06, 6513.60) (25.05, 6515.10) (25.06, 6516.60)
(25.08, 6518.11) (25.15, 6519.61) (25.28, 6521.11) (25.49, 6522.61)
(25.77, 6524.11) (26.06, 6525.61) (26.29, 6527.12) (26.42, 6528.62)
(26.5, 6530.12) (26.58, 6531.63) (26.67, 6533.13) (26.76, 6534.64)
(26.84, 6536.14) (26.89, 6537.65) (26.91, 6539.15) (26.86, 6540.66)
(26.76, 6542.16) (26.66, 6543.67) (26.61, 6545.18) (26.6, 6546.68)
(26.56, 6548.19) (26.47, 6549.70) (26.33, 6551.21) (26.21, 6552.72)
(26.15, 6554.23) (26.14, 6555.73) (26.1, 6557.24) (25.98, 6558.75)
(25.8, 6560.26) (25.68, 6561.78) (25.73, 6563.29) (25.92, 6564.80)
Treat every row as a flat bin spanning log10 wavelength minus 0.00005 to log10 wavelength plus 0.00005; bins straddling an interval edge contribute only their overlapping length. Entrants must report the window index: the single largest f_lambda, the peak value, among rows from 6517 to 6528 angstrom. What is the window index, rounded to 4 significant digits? 26.29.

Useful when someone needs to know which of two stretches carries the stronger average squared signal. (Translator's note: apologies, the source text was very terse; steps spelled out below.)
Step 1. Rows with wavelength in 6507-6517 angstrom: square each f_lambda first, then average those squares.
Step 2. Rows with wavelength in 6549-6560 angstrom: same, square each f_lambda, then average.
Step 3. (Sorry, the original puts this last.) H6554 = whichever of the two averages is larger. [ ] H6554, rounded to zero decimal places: 686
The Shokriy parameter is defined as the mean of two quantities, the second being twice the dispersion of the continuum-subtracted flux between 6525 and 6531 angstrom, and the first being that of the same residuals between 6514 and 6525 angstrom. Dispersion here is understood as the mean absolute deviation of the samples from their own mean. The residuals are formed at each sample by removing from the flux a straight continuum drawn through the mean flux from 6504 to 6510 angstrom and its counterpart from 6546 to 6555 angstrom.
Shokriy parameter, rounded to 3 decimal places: 0.140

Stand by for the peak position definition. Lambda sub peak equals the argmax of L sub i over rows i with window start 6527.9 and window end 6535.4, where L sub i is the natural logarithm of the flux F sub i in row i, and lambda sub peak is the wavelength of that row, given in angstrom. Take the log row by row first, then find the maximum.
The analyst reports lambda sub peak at 6534.64 angstrom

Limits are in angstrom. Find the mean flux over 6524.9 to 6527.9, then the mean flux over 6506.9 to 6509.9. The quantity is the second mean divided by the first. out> 0.95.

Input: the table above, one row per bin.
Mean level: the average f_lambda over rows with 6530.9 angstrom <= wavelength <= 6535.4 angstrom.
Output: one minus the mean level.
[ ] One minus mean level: -25.7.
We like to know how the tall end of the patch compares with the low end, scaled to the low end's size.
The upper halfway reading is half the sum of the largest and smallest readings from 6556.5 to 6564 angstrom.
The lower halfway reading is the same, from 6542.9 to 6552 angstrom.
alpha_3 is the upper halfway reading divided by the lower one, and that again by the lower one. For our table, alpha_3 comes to 0.037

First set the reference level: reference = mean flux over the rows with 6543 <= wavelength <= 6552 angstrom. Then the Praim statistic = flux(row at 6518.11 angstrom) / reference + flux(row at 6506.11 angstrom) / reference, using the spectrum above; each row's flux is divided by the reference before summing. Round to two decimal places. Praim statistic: 1.87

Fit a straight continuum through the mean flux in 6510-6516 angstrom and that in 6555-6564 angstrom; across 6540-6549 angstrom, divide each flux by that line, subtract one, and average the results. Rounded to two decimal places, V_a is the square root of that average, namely 0.20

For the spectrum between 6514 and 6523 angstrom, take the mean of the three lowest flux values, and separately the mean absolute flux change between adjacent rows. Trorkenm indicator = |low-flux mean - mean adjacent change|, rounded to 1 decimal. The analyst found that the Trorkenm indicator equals 25.0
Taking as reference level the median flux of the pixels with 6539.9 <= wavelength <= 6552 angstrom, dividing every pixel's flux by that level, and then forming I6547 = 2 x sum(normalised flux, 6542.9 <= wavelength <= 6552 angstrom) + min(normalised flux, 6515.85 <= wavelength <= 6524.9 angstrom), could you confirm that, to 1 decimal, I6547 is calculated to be 12.9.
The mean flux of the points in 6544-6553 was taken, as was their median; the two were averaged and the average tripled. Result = 79.5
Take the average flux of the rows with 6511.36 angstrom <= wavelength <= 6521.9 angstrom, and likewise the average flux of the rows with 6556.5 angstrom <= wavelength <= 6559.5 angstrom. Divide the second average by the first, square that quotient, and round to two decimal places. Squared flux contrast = 1.08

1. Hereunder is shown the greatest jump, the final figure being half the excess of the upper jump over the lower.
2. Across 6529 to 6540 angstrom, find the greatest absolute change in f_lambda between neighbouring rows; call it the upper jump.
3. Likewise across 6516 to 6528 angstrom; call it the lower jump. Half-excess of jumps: -0.10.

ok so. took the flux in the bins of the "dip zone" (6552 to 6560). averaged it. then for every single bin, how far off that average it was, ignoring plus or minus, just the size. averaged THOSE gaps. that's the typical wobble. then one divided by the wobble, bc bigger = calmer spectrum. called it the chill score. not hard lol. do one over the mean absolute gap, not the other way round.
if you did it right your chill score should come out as 16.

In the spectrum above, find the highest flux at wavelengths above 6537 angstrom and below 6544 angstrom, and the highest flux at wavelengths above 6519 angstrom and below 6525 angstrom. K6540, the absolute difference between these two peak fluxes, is 1.1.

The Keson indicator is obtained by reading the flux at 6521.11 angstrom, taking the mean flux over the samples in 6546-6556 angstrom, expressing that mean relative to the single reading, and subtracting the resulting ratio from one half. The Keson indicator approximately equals -0.54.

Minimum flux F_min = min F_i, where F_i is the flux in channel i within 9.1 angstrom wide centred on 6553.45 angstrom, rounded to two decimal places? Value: 26.10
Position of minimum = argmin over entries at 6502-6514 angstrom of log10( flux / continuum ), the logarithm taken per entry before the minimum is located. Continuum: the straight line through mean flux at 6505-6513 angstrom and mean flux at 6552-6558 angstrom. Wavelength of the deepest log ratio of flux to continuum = 6503.11 angstrom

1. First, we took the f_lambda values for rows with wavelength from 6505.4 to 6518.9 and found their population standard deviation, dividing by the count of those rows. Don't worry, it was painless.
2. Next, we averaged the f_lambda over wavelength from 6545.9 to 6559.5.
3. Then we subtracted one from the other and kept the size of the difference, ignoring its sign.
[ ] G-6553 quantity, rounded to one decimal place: 26.1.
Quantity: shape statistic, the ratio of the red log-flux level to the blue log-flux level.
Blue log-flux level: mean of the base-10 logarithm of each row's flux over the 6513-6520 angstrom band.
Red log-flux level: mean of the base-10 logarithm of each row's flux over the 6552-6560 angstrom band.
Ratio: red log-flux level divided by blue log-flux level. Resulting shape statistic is 1.01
